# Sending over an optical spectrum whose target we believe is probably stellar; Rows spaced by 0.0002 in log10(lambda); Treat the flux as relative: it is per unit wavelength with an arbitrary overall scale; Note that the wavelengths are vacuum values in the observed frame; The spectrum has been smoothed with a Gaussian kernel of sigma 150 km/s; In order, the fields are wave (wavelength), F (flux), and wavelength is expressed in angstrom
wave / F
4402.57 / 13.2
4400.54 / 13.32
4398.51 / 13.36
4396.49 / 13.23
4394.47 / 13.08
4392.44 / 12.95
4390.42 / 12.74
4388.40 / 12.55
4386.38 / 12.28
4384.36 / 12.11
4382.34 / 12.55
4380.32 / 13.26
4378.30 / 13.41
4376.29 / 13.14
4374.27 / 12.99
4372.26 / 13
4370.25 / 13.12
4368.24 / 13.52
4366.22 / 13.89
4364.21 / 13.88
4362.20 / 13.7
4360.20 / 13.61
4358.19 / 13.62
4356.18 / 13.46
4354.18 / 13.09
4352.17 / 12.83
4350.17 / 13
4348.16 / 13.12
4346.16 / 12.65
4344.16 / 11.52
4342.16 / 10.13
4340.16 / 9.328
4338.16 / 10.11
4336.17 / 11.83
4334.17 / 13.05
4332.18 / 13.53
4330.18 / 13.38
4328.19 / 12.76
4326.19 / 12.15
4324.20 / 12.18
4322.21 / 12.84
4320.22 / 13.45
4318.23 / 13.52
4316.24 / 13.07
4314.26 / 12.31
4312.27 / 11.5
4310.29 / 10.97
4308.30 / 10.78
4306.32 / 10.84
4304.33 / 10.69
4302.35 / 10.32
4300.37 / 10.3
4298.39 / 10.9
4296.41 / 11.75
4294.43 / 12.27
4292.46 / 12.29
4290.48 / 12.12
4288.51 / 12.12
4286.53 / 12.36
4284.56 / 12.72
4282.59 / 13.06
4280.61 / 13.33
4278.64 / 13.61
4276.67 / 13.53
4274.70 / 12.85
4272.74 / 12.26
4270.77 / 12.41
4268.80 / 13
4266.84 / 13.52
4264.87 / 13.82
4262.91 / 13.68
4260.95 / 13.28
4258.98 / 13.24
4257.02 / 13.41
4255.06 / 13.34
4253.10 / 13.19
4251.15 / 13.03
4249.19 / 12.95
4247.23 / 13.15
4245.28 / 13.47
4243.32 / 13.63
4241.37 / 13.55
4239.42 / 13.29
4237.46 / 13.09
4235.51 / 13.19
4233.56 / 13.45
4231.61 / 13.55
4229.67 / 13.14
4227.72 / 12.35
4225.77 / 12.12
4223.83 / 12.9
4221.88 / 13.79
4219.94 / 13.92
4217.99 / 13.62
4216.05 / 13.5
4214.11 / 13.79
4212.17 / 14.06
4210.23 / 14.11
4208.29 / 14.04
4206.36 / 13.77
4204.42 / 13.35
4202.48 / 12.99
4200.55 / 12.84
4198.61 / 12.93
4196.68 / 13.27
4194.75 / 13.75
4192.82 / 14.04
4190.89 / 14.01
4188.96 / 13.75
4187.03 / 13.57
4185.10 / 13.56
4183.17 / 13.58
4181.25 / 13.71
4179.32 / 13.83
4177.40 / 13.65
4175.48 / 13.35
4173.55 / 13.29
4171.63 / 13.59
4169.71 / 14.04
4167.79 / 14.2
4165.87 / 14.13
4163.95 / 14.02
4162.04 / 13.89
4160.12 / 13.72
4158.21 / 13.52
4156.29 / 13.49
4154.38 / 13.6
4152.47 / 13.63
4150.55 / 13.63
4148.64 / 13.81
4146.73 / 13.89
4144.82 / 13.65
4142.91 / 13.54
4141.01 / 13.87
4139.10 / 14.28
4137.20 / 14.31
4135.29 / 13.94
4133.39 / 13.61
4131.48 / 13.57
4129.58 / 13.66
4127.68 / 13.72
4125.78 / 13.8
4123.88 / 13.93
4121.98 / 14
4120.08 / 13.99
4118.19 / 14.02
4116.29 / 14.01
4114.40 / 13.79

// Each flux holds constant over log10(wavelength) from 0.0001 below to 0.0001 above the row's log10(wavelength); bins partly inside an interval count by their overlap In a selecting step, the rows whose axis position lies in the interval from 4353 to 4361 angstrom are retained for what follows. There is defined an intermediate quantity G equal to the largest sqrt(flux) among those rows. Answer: 3.691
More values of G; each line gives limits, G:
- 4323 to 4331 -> 3.658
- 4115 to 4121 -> 3.744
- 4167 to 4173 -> 3.768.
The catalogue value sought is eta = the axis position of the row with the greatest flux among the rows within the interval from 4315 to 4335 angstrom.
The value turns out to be 4332.18 angstrom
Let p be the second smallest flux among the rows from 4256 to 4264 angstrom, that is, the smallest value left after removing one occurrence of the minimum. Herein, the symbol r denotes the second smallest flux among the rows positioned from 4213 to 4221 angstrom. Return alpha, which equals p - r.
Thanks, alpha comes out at -0.3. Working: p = 13.28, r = 13.62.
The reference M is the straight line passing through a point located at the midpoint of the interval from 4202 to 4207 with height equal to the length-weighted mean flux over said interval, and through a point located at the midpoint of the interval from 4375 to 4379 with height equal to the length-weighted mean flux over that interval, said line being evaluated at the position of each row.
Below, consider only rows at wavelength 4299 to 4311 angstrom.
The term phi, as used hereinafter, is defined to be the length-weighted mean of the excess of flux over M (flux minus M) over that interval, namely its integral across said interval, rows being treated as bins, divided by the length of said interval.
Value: -2.6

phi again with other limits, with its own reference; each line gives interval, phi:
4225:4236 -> -0.4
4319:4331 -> -0.5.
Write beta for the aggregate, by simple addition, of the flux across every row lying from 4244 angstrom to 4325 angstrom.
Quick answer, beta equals 513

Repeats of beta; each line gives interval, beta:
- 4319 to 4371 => 330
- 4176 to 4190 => 96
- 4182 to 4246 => 444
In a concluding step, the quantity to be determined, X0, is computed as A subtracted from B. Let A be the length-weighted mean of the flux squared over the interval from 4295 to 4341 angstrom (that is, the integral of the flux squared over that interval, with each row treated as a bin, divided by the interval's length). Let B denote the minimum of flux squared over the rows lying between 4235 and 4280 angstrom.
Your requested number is 9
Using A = 141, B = 150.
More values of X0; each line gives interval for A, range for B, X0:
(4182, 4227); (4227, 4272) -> -31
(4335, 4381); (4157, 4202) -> 2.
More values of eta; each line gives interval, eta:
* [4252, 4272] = 4264.87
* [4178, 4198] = 4192.82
